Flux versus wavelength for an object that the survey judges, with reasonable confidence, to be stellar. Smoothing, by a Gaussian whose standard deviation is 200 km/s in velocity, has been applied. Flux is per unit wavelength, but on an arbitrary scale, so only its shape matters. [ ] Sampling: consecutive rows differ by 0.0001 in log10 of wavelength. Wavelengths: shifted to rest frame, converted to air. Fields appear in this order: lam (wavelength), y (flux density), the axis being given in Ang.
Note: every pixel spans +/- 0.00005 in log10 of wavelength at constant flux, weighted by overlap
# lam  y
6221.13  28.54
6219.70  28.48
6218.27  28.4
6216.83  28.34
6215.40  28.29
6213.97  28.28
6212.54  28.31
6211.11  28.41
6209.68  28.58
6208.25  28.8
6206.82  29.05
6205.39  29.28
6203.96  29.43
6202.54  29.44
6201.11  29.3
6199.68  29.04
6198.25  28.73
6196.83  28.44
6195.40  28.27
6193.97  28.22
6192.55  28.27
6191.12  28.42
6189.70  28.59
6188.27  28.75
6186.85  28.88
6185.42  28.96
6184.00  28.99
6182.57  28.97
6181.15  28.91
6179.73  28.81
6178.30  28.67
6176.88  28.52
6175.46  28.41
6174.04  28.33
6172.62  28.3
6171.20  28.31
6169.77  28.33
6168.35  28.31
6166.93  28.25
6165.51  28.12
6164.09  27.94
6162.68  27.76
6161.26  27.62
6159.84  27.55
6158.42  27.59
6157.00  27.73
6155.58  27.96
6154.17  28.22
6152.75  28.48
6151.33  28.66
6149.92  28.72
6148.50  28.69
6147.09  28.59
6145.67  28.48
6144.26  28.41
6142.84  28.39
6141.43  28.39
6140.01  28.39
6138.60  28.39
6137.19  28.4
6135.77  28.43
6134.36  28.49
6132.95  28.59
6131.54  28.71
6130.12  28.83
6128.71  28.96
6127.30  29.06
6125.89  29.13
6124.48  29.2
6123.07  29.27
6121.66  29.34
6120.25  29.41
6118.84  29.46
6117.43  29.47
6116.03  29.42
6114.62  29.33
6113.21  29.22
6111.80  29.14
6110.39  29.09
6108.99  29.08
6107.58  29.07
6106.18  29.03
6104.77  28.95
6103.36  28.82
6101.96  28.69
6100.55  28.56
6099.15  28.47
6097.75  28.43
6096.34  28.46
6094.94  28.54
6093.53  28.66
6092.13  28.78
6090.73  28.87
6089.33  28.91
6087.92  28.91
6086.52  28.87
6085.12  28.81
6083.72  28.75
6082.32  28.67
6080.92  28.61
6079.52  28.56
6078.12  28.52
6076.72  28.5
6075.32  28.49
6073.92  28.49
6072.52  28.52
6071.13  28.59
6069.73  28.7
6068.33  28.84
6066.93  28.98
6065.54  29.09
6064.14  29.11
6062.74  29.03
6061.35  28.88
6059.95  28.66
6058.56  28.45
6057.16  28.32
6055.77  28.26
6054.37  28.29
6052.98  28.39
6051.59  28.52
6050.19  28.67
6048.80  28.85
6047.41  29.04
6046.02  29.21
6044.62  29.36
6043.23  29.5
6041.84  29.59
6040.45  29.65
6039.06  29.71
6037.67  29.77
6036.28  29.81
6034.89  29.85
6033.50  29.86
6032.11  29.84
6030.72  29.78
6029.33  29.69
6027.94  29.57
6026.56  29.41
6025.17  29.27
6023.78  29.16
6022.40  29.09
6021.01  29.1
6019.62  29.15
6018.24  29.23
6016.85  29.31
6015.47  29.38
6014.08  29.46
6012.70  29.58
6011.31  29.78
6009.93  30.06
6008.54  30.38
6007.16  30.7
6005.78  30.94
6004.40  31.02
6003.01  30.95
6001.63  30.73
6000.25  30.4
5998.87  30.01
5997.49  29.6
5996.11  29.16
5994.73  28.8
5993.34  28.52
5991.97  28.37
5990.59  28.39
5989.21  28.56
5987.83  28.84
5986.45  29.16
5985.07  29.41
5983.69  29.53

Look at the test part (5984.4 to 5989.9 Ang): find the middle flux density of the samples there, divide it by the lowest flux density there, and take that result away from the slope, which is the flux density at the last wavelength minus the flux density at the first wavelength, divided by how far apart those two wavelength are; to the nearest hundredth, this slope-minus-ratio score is -1.22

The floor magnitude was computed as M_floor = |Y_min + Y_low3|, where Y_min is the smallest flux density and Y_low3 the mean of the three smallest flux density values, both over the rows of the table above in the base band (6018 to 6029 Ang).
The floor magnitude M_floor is 58.2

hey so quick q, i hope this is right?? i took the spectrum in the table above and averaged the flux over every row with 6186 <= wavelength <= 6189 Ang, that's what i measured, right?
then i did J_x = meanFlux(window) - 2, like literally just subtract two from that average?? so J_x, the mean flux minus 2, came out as 26.8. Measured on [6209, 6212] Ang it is 26.5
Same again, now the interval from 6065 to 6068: 27.0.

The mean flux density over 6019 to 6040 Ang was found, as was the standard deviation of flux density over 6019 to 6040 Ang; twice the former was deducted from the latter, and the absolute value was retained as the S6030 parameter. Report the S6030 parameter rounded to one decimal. 58.8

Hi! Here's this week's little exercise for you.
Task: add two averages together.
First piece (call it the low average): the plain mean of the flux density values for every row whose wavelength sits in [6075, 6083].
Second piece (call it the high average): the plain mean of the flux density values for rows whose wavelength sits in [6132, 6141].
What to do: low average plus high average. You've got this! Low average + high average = 57.01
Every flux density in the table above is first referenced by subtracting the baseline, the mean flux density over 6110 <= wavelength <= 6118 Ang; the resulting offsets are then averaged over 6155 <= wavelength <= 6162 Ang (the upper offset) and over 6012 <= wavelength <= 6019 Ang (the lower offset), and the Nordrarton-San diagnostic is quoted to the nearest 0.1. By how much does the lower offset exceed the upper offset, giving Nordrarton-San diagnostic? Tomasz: 1.7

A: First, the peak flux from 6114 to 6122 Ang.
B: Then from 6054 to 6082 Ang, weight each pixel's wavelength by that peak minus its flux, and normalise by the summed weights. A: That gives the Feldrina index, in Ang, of 6067.6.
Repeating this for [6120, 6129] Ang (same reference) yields 6126.0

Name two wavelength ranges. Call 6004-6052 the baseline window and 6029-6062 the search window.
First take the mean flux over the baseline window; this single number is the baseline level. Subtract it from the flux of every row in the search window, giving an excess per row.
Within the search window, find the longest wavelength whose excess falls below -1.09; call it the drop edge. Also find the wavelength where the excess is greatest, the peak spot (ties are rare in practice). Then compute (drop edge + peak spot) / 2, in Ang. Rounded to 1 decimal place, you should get 6046.0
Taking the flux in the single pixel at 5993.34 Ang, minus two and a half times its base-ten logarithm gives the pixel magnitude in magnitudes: -3.64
